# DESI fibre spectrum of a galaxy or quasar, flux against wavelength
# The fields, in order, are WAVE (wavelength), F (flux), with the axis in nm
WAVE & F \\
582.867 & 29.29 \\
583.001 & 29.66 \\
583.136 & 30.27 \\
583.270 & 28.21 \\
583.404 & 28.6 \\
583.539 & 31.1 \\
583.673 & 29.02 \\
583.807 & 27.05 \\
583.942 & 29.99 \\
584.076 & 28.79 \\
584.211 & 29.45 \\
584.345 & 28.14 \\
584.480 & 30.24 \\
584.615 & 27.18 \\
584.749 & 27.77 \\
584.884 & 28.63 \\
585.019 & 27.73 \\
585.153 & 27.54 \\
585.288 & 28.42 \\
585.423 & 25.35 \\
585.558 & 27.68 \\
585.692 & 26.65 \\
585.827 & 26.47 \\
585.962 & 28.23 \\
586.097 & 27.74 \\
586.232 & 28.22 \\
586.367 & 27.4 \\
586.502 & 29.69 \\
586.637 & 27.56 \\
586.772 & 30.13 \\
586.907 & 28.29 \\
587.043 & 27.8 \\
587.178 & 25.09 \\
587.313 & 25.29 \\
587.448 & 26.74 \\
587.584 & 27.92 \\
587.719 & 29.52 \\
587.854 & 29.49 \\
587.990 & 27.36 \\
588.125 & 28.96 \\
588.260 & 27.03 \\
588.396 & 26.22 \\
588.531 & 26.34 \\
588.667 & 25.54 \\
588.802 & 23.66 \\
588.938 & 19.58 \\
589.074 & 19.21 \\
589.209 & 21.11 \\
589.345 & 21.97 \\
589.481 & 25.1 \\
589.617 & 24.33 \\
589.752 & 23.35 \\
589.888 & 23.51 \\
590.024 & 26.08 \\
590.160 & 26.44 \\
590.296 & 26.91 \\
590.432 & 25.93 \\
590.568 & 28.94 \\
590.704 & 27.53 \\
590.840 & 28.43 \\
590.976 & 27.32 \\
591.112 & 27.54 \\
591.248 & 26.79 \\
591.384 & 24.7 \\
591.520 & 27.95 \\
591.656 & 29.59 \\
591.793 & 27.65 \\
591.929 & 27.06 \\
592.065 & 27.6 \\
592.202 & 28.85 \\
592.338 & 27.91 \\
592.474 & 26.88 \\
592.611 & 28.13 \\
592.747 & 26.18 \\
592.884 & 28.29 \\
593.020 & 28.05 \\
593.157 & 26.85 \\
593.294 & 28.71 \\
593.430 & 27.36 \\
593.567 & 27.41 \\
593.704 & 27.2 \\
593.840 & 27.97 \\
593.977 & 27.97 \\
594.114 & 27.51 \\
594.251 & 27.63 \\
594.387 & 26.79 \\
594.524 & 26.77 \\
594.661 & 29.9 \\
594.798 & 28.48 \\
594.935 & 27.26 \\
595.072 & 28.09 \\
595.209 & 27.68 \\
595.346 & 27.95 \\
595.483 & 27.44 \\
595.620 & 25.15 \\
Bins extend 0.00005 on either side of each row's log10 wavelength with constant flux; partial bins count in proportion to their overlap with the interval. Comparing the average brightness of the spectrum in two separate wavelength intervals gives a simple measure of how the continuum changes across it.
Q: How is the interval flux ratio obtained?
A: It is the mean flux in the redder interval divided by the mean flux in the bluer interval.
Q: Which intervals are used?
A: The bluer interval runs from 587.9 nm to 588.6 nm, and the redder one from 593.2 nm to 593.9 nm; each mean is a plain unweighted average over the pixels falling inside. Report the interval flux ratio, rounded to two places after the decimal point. 1.02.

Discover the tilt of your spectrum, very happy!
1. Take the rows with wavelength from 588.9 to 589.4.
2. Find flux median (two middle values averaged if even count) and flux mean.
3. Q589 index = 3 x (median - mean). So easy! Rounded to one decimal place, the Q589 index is -0.4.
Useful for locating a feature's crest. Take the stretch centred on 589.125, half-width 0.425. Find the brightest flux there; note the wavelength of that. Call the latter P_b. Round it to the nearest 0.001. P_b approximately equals 589.481 nm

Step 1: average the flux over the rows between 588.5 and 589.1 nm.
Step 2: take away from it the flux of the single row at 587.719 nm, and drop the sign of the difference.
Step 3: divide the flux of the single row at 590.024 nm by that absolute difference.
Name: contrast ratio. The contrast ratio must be 4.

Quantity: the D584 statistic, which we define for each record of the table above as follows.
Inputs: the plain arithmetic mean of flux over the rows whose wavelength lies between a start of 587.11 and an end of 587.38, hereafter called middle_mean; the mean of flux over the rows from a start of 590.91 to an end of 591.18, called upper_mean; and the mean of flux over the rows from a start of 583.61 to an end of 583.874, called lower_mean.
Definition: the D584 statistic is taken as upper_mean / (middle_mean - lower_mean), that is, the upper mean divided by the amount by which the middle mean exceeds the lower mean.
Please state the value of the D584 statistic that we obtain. -10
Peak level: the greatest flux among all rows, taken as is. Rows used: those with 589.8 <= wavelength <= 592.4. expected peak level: 29.59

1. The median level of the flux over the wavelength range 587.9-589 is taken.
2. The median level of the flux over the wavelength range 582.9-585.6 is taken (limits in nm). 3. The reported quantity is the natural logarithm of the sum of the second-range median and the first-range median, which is 4.004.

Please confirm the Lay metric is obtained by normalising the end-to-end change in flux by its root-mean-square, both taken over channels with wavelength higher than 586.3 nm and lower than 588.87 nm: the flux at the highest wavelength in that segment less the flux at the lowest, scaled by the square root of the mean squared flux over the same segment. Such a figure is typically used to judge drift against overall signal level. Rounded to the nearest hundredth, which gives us -0.14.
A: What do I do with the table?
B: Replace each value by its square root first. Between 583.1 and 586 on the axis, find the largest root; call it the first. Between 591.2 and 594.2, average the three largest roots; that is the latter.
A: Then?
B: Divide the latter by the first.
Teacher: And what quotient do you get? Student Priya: 0.966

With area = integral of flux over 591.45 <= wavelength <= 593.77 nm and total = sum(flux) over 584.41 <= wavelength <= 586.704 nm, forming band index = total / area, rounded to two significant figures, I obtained 7.3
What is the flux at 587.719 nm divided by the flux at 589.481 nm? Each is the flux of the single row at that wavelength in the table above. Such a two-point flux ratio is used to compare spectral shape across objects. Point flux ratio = 1.18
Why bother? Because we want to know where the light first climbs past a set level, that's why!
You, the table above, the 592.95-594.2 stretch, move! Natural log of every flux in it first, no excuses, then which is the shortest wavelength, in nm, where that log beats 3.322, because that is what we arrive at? 593.020 nm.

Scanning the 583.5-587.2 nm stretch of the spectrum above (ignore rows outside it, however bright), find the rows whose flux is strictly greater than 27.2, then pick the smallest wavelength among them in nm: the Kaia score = 583.539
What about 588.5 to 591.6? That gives 590.568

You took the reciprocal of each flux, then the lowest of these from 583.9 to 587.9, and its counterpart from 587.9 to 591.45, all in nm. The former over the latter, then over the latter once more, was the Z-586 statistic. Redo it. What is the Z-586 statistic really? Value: 27.7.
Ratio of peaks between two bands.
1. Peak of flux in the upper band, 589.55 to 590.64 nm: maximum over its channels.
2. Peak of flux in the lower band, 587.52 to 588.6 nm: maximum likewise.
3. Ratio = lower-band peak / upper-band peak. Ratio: 1.02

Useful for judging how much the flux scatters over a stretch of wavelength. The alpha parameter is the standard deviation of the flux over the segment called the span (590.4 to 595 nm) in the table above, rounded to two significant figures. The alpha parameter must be 1.0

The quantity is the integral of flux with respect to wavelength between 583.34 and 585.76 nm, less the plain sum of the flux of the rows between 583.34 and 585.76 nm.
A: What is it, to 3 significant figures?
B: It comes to -441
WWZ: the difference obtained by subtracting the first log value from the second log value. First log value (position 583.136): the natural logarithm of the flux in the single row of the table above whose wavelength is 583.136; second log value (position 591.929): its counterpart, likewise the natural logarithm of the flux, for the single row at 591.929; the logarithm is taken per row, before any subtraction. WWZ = -0.1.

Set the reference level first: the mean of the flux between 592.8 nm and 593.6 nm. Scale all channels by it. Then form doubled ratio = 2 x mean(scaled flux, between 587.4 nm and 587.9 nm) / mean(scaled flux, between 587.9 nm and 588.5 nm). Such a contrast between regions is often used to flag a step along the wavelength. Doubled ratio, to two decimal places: 2.07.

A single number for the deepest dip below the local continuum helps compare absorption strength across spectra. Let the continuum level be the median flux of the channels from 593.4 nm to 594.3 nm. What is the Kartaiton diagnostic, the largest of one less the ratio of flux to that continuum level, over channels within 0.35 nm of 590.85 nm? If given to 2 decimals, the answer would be 0.01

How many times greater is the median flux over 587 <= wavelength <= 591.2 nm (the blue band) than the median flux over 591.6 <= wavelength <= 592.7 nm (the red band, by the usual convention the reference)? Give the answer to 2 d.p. 0.95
